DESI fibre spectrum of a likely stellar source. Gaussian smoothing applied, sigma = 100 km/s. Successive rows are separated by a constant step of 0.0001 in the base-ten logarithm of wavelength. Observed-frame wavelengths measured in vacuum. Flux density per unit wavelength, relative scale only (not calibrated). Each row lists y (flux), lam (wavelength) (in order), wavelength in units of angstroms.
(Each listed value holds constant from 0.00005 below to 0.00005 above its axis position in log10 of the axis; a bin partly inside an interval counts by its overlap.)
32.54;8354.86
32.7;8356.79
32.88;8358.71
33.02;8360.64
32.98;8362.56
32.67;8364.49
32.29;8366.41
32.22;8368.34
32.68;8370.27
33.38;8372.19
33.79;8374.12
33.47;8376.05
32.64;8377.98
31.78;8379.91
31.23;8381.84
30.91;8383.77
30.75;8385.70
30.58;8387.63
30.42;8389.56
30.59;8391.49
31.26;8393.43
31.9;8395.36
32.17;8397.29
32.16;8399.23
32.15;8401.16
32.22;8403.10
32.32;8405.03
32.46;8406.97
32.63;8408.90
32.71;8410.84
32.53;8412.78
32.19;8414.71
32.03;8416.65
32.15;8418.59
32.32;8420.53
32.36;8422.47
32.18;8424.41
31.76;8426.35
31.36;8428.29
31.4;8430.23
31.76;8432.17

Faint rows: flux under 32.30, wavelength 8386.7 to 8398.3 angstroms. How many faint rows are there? 6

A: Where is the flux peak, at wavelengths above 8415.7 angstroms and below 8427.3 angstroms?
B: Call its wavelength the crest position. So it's 8422.47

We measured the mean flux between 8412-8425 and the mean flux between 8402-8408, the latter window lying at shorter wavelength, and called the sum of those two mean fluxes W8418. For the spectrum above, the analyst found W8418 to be 64.6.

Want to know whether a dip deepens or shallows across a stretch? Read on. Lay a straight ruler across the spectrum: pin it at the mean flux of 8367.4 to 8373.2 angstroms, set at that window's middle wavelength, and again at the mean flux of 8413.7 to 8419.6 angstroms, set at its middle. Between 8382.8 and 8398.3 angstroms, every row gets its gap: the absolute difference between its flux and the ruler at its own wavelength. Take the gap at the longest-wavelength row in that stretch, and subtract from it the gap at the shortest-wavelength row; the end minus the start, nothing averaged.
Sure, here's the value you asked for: -1.4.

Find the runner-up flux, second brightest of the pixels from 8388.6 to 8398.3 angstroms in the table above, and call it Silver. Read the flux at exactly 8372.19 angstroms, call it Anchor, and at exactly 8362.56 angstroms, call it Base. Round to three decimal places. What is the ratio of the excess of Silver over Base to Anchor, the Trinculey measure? -0.032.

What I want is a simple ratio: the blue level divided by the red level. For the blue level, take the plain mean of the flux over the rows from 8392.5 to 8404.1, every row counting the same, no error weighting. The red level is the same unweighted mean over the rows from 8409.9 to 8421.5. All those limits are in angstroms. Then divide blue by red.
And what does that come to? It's 0.99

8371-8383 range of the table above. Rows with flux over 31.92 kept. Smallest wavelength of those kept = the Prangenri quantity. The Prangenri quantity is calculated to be 8372.19 angstroms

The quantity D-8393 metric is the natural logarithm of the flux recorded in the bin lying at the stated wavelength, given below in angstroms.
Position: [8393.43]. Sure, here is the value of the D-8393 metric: 3.44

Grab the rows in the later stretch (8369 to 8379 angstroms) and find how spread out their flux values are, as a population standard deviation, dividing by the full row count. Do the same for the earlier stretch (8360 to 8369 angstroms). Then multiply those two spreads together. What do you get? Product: 0.15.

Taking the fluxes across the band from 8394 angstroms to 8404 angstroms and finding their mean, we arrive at 32.1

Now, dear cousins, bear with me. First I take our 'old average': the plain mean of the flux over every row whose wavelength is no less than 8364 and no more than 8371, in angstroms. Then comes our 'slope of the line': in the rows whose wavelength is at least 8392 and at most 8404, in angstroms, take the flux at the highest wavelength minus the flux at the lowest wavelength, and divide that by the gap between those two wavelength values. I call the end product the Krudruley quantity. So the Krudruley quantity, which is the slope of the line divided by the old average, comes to 0.003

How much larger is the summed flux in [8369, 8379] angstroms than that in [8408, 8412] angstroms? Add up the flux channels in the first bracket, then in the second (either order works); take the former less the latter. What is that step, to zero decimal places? 101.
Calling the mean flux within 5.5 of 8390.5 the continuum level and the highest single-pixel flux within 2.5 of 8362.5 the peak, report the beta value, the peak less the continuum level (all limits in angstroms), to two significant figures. 2.1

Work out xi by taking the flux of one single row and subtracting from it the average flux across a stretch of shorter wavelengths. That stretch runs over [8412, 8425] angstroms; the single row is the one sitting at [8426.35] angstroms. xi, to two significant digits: -0.49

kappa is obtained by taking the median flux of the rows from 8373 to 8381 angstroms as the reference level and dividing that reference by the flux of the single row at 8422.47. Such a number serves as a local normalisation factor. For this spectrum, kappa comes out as 1.02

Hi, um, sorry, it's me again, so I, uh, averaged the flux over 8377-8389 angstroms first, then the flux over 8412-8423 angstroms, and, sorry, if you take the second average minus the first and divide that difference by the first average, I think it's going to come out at 0.03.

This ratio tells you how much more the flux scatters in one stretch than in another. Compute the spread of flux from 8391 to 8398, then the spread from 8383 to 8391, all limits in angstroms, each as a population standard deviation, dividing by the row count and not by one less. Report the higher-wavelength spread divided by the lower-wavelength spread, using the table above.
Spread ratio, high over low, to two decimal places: 3.33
